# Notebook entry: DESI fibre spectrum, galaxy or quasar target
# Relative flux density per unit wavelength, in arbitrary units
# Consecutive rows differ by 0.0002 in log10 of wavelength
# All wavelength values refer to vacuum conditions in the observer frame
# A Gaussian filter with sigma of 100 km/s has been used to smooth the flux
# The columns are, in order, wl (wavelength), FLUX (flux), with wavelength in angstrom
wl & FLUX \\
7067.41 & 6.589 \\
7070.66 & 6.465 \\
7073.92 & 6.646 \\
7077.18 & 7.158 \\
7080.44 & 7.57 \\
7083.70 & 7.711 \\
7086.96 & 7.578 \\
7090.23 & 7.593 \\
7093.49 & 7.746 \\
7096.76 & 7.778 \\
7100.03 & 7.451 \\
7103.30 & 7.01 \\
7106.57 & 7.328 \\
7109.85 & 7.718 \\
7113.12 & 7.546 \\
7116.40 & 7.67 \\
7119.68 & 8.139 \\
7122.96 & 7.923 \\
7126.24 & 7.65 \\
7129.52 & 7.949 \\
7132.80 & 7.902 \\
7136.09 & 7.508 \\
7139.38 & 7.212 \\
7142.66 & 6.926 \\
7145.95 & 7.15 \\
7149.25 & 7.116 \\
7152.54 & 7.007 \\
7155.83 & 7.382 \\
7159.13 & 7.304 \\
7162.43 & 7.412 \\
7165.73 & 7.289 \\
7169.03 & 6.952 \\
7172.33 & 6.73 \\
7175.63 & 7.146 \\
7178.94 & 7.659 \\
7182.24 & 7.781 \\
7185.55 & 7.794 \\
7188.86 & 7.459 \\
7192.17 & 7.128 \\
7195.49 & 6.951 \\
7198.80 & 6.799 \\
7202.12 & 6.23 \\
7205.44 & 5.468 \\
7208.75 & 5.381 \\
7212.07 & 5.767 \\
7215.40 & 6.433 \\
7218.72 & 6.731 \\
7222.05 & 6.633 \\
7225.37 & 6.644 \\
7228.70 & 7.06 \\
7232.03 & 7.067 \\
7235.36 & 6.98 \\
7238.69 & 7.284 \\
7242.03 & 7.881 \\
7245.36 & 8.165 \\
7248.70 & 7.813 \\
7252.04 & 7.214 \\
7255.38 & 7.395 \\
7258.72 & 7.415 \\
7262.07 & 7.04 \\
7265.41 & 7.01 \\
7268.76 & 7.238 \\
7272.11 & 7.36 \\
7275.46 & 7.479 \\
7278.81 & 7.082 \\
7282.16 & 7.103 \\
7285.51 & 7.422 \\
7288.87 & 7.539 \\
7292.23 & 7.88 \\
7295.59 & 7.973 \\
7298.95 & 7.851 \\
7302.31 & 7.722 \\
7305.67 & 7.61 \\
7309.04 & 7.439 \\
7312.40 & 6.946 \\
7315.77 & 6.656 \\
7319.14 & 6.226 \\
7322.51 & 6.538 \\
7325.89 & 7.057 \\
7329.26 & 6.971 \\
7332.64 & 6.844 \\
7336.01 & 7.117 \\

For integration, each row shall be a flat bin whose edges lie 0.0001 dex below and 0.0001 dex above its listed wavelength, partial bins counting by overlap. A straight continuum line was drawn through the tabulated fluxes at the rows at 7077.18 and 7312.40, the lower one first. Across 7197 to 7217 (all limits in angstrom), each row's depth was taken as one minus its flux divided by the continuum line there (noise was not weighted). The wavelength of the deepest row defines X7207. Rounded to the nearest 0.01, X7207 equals 7208.75 angstrom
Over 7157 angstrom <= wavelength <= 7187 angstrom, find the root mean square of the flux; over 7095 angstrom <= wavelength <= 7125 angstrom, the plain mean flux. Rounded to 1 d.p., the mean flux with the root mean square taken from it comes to 0.3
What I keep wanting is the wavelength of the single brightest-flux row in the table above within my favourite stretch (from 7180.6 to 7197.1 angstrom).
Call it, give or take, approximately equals 7185.55 angstrom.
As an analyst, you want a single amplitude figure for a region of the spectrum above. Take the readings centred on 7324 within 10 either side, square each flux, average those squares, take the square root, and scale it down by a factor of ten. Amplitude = 0.67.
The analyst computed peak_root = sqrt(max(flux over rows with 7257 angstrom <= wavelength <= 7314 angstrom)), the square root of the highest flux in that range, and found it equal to 2.82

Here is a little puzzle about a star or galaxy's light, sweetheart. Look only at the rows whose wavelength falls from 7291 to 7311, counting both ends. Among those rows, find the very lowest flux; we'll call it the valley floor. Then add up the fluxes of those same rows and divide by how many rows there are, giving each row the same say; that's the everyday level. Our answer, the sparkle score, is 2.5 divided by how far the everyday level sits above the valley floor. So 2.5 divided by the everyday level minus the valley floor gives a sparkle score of 8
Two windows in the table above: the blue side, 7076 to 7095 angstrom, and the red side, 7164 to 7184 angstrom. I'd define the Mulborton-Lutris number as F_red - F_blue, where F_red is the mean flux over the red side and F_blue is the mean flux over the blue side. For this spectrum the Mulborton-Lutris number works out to -0.30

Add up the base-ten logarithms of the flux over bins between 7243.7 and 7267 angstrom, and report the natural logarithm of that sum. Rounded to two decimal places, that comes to 1.81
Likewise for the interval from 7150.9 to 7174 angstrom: 1.79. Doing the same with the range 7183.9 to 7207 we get 1.76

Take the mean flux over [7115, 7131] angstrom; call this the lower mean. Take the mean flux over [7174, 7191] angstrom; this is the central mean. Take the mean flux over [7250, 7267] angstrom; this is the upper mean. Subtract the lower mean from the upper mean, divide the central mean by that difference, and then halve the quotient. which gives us -6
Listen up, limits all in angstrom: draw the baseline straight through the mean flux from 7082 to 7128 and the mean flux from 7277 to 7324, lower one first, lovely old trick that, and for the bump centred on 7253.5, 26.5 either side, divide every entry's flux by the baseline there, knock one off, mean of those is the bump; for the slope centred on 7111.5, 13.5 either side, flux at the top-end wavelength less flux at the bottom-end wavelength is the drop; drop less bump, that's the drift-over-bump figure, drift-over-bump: 0.5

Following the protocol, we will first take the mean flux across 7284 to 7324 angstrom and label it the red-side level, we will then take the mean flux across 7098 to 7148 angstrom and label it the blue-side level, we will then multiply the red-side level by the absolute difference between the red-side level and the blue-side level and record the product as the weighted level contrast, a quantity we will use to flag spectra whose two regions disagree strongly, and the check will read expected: 1.6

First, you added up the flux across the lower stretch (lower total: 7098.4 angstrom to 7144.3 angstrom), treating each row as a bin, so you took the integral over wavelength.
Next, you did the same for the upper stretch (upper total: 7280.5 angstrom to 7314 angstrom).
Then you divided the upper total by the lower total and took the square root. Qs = 0.9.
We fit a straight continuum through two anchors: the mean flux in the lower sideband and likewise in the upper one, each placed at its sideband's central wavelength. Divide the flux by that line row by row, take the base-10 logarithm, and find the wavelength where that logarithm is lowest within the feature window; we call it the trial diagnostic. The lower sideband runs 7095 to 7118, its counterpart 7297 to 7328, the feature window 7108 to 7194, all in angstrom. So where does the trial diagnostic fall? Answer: 7172.33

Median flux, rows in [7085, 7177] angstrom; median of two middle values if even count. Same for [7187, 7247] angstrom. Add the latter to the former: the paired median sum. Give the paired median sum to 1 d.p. 14.3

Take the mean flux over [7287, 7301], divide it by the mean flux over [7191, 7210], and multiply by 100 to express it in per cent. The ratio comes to 123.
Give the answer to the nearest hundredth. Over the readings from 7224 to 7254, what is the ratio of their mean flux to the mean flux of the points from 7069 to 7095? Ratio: 1.01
